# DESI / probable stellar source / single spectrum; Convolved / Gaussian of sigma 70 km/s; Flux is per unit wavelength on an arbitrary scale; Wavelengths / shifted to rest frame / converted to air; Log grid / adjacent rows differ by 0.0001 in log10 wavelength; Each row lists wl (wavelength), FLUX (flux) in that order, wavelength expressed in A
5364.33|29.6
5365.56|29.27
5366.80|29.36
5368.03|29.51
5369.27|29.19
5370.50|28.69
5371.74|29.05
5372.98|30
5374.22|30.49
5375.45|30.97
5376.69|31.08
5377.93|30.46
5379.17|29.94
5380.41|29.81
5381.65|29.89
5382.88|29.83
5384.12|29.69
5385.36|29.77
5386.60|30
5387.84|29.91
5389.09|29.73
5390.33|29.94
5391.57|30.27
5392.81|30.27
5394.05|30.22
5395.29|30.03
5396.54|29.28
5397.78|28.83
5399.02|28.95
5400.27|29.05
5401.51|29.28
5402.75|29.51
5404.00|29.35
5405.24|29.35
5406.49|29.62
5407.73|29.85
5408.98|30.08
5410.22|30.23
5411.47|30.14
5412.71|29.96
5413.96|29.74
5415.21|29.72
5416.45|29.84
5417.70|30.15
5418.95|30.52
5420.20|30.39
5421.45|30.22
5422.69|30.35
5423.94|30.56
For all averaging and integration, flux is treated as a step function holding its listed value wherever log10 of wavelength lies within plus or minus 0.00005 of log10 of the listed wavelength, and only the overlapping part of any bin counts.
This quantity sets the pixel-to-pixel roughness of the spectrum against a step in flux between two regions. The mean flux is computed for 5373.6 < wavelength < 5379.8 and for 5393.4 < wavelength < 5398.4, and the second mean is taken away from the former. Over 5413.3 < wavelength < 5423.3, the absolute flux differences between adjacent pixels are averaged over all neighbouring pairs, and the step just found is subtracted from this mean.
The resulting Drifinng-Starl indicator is -0.8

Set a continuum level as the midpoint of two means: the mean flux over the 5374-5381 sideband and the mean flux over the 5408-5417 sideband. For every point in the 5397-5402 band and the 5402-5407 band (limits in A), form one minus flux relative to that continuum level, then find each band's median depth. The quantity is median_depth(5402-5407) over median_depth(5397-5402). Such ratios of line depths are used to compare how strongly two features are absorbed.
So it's 0.6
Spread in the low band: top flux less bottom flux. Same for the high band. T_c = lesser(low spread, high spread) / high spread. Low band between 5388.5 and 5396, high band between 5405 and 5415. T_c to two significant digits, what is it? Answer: 0.61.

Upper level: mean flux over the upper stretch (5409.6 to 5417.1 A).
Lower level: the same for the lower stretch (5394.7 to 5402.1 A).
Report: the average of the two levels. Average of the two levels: 29.6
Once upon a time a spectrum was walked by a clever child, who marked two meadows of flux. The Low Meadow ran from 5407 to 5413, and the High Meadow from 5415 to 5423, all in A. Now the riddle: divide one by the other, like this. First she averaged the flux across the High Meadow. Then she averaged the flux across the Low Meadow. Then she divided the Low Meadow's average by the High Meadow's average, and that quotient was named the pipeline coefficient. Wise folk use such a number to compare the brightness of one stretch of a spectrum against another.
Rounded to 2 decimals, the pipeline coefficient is 1.00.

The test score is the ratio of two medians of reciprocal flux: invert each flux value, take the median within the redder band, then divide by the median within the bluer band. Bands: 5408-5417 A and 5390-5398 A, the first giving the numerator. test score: 1.00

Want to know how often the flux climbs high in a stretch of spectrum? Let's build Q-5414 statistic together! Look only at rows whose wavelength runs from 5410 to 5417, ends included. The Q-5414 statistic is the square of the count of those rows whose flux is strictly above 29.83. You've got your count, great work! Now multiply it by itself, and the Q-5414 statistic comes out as 16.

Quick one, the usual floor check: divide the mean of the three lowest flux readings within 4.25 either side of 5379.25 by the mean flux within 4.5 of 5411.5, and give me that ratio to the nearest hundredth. 1.00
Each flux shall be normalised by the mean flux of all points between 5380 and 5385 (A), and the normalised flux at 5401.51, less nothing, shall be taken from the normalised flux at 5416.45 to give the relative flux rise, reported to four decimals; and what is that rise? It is 0.0188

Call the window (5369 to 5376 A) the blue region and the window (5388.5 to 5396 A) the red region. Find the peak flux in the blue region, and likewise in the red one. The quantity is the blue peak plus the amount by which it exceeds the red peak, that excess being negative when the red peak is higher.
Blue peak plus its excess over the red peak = 31.7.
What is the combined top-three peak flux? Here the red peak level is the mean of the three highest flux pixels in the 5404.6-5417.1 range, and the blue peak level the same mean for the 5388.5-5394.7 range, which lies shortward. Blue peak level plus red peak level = 60.4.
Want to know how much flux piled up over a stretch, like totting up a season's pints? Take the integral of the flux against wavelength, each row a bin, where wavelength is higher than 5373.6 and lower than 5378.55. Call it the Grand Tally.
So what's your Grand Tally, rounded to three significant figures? 152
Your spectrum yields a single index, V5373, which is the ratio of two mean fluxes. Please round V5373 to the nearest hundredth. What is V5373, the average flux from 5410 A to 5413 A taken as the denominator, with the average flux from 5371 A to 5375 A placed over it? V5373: 0.99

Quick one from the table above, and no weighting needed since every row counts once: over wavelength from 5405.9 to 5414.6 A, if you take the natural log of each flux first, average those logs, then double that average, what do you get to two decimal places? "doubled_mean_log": 6.80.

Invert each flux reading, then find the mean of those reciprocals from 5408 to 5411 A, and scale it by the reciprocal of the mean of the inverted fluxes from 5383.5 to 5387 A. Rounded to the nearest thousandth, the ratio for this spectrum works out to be 0.989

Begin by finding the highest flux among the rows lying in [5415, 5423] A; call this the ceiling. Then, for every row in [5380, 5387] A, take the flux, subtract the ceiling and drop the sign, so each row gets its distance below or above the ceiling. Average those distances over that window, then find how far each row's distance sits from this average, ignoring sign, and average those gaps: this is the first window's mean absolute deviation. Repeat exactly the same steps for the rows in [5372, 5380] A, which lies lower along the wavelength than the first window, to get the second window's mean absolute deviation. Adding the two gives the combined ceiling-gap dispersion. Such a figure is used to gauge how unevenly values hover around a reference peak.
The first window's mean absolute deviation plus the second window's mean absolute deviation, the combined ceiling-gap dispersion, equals 0.29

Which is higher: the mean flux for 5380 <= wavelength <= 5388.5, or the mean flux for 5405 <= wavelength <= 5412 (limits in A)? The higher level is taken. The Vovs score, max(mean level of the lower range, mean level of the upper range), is 29.9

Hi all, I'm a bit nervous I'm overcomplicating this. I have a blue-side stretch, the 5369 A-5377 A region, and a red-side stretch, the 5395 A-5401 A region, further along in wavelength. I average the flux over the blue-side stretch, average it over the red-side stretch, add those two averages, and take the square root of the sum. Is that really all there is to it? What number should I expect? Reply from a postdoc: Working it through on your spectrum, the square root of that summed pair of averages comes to 7.69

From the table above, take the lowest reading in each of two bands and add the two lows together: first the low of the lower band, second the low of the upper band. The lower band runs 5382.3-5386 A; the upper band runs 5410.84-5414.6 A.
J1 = 59.4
